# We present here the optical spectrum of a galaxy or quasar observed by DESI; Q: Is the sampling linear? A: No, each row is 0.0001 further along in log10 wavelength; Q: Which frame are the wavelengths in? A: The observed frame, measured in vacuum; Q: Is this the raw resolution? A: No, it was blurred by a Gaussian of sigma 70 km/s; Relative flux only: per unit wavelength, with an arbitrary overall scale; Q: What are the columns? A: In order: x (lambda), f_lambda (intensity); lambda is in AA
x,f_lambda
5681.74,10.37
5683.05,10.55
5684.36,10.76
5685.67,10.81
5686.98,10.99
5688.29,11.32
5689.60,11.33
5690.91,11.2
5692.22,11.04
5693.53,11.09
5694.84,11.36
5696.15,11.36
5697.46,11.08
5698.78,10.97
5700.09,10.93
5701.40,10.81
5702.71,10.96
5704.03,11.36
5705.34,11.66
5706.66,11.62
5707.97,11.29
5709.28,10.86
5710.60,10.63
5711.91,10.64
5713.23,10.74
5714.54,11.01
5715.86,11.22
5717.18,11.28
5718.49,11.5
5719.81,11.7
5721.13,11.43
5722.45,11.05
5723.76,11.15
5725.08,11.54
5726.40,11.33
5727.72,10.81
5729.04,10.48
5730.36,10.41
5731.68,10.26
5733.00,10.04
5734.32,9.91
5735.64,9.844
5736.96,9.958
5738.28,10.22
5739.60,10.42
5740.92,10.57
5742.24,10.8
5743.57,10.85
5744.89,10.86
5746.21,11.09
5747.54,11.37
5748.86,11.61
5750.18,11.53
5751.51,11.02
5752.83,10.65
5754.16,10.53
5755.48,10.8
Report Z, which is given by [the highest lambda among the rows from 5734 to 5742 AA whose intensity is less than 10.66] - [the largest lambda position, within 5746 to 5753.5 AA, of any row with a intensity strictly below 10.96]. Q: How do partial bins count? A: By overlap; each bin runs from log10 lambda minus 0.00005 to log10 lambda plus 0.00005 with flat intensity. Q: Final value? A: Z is -11.9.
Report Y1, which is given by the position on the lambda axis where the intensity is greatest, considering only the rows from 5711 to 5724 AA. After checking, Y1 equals 5719.81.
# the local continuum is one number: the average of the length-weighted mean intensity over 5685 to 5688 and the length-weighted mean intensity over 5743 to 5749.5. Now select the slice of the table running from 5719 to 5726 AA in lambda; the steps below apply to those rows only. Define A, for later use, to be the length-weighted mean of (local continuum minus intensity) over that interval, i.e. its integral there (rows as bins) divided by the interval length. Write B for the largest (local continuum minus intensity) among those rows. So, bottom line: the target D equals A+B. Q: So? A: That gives -0.32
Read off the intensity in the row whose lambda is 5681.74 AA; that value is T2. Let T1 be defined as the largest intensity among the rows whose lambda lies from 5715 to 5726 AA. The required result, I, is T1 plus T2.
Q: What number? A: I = 22.1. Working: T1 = 11.7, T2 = 10.37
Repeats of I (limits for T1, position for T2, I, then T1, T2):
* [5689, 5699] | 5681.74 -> 21.7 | 11.36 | 10.37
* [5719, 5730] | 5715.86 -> 22.9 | 11.7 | 11.22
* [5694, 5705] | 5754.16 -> 21.9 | 11.36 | 10.53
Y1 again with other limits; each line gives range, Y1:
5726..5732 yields 5726.40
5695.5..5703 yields 5696.15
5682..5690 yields 5689.60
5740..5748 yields 5747.54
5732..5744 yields 5743.57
